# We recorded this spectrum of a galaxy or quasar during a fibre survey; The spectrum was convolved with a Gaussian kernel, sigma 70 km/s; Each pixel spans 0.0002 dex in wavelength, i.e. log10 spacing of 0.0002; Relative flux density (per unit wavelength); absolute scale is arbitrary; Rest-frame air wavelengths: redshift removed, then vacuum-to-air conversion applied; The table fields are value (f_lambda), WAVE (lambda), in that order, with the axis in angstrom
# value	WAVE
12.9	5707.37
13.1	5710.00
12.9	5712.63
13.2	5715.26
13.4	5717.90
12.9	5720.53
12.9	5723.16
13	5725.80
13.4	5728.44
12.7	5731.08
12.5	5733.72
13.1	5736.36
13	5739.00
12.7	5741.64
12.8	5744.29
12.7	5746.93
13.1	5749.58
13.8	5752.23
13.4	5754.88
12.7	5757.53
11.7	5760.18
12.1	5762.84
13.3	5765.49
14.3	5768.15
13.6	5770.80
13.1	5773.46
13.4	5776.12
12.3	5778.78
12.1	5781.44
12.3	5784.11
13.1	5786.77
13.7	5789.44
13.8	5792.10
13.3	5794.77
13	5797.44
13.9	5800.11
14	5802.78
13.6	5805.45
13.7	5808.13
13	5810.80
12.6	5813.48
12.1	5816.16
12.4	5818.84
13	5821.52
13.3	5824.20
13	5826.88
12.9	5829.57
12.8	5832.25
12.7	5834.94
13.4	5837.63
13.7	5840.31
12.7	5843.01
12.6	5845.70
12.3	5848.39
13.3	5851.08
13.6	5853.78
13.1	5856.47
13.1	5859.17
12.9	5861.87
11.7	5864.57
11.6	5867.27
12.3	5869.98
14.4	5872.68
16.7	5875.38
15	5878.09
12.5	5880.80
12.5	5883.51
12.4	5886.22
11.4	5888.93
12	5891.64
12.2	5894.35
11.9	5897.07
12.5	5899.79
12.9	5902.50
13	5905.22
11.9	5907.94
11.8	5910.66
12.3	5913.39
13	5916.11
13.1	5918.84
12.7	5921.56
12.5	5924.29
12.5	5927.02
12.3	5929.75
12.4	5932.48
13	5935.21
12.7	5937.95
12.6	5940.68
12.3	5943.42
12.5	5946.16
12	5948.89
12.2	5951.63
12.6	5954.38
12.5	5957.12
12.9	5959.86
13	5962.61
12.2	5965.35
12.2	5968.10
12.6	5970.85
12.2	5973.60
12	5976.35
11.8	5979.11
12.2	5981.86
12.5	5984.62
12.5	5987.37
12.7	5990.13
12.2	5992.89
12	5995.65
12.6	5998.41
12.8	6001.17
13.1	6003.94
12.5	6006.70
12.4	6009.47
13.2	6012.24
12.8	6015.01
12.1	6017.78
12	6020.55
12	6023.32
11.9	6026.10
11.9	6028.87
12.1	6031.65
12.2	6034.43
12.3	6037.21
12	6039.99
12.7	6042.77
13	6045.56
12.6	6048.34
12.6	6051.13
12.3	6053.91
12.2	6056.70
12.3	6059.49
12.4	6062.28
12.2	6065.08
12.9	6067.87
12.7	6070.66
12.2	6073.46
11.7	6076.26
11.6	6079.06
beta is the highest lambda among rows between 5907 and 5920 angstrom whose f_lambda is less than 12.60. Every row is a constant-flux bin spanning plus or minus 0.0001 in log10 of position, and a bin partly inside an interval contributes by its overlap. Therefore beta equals 5913.39 angstrom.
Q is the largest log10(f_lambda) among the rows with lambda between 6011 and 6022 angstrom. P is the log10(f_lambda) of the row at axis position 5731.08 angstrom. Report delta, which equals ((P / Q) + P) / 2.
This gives 1.04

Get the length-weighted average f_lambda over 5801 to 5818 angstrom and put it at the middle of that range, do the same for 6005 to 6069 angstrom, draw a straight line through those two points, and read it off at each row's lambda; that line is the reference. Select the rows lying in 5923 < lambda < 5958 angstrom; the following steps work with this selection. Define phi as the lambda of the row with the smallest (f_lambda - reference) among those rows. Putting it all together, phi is 5948.89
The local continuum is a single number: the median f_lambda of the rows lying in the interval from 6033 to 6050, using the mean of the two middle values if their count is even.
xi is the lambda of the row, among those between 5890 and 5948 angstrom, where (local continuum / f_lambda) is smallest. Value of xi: 5918.84 angstrom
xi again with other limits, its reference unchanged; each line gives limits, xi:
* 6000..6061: 6012.24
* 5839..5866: 5840.31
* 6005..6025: 6012.24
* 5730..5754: 5752.23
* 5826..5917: 5875.38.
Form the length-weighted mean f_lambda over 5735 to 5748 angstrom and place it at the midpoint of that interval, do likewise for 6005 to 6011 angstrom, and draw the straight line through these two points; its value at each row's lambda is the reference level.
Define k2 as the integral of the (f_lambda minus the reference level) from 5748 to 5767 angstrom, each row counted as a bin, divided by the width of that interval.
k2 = 0.0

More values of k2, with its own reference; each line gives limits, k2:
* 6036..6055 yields 0.1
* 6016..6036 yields -0.4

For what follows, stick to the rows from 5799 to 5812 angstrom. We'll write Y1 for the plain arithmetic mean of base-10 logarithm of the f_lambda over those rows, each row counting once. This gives 1.13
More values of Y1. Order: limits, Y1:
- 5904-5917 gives 1.09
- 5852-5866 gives 1.11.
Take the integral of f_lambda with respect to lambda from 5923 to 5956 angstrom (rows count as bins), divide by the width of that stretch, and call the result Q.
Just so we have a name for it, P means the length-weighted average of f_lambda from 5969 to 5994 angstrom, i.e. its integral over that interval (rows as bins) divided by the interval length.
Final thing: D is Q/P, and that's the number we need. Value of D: 1.01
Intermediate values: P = 12.3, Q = 12.47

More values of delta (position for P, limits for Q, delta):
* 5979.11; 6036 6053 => 1.02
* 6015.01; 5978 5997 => 1.06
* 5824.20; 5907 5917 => 1.07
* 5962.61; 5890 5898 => 1.07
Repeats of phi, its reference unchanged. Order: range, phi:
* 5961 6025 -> 5979.11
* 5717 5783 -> 5760.18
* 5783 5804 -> 5784.11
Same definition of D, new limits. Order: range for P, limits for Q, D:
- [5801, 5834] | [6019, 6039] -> 0.92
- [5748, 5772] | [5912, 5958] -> 0.96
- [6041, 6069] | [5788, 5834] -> 1.05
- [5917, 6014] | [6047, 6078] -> 0.99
